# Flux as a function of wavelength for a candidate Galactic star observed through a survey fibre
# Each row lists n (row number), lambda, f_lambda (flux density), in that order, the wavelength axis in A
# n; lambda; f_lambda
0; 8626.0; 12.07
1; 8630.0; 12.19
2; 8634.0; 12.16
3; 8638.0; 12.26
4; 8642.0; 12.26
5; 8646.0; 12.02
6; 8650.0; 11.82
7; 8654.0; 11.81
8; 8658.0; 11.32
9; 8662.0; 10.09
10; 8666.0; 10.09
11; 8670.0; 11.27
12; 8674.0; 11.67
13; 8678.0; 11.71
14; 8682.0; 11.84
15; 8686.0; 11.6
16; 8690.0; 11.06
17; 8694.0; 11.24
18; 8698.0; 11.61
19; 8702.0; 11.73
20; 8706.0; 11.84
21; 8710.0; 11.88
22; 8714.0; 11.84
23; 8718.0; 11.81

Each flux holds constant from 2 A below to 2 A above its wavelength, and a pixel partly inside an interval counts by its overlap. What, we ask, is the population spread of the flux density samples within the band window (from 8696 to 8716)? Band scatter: 0.1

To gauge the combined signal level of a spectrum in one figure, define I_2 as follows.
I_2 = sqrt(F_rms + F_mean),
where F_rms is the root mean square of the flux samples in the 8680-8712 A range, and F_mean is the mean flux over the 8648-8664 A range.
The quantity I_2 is 4.78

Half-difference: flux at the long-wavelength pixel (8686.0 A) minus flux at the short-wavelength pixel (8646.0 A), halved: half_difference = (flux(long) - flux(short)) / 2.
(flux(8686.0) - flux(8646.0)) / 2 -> -0.21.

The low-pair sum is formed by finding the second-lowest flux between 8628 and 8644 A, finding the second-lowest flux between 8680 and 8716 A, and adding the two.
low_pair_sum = 23.4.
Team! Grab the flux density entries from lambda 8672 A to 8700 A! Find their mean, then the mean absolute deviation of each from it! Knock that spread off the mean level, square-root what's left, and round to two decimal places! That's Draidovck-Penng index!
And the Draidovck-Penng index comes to 3.36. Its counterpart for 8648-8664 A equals 3.27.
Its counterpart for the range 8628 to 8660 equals 3.43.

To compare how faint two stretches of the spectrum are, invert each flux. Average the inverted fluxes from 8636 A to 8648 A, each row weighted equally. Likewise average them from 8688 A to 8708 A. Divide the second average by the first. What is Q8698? 1.06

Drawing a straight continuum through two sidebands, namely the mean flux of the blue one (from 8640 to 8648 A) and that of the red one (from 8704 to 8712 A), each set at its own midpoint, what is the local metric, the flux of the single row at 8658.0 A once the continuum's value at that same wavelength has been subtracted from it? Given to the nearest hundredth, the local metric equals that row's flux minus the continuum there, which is -0.76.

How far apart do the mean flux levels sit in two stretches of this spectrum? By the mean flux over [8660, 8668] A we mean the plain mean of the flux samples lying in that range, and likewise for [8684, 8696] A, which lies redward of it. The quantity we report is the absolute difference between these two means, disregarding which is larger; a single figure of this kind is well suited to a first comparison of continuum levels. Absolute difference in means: 1.21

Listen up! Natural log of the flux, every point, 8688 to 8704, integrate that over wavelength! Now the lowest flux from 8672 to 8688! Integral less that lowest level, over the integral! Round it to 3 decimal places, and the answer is 0.702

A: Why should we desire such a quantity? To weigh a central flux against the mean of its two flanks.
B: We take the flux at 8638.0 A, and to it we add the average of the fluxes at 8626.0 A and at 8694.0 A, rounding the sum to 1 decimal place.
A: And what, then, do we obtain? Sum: 23.9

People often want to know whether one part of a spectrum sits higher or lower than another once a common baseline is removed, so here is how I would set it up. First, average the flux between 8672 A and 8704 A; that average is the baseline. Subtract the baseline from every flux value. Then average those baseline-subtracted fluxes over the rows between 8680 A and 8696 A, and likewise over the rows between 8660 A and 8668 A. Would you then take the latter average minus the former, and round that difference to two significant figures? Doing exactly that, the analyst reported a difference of -1.3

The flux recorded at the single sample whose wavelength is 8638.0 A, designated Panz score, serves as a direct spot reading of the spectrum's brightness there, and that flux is 12.26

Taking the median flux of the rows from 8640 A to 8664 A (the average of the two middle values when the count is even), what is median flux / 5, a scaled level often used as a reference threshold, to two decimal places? 2.36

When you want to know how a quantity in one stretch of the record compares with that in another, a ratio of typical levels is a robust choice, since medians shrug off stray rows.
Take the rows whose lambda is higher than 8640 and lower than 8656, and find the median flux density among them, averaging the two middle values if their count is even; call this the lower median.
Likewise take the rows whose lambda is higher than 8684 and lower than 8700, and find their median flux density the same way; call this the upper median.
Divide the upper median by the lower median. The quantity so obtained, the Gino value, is 0.96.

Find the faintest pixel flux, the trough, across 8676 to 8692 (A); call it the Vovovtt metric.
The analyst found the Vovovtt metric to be 11.06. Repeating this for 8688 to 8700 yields 11.06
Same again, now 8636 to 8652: 11.82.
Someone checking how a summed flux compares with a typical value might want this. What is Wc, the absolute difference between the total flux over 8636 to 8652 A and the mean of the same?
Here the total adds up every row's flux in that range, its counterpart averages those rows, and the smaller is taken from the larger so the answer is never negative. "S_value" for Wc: 36.3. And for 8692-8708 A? 34.8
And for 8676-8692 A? 34.7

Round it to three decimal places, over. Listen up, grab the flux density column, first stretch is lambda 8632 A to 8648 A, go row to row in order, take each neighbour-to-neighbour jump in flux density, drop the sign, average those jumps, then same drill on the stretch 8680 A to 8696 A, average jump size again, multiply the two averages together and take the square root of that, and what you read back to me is 0.190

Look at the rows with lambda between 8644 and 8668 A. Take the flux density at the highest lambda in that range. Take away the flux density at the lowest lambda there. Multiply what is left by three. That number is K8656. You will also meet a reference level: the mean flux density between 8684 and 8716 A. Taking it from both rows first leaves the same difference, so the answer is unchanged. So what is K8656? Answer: -6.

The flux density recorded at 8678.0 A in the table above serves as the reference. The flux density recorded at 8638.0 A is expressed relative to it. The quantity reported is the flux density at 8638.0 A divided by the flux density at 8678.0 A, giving 1.05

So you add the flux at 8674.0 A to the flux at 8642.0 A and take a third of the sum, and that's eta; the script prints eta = 7.98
